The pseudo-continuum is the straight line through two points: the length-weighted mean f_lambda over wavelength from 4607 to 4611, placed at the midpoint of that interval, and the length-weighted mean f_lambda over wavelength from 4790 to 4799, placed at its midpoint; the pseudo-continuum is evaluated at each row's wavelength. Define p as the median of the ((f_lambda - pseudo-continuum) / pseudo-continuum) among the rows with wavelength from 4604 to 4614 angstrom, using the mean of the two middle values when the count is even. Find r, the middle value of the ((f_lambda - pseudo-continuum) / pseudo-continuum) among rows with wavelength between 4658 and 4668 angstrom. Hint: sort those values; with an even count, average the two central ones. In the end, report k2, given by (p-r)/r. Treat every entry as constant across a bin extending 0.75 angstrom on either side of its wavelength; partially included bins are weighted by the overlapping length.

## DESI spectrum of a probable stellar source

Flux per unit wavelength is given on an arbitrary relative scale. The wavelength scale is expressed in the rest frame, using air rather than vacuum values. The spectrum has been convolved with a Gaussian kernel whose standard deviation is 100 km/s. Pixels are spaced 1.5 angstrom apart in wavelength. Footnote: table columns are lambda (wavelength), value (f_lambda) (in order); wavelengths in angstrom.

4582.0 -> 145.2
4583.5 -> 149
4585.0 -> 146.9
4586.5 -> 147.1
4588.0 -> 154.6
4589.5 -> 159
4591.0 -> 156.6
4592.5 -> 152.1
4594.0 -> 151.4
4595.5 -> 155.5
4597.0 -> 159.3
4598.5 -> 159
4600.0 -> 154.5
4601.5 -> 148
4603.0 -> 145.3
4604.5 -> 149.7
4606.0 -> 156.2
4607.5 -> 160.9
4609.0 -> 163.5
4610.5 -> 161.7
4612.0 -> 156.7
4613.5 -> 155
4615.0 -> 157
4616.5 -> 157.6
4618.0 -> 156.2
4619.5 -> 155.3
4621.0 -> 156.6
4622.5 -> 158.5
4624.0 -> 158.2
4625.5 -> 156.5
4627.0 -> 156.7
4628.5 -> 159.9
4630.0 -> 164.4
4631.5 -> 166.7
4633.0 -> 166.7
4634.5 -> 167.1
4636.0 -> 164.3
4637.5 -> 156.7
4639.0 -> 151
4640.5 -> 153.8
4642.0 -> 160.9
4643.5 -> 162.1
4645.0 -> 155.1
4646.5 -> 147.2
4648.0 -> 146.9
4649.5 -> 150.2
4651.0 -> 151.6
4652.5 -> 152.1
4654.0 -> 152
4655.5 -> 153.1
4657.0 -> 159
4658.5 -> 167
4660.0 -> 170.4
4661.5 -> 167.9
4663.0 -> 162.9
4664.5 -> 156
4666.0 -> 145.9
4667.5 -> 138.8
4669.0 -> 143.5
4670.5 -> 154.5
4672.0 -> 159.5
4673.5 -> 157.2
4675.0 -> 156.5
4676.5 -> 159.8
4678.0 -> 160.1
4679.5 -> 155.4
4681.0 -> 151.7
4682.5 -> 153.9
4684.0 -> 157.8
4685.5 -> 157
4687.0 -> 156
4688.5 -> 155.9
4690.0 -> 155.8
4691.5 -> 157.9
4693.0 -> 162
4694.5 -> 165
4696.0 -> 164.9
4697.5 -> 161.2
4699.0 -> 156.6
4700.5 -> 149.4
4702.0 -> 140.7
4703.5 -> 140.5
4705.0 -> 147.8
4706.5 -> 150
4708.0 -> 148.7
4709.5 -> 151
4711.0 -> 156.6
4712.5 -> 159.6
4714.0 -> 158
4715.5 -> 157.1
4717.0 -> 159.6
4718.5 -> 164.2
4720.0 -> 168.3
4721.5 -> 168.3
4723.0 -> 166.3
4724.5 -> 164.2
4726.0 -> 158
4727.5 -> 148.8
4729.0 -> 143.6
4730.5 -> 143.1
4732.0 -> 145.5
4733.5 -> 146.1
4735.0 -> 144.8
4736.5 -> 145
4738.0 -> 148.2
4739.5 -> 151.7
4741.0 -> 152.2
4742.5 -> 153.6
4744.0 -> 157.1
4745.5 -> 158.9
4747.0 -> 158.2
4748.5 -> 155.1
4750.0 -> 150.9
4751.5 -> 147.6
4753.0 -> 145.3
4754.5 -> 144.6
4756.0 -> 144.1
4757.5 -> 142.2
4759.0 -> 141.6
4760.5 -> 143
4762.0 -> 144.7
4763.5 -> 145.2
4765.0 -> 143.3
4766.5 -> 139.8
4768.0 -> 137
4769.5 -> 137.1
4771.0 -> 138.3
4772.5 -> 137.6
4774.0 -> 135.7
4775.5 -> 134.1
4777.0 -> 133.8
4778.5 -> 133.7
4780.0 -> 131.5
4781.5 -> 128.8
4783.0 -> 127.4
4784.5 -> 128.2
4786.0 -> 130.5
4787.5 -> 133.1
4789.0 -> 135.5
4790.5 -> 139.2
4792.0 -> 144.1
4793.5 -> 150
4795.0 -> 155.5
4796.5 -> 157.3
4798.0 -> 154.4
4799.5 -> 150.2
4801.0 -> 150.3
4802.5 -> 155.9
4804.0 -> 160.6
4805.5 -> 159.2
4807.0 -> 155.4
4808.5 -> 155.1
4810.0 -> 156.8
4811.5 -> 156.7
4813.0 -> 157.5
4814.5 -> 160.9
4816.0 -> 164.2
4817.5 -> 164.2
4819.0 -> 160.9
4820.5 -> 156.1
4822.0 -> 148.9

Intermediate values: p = -0.032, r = 0.026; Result -2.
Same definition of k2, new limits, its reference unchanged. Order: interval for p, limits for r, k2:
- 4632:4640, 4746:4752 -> -16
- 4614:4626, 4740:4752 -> -6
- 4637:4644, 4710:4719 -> -2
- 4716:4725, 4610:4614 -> -3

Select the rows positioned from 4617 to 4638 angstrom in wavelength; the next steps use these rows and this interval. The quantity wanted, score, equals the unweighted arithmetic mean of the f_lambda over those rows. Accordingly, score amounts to 160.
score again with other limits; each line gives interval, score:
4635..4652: 155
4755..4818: 145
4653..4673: 156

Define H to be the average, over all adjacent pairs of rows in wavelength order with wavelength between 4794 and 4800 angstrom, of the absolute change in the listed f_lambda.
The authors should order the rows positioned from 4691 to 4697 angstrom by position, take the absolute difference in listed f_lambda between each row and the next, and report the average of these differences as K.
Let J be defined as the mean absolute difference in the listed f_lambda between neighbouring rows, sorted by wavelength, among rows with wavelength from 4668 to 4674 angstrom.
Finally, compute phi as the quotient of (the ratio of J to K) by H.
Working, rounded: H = 3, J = 6.1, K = 2.4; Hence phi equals 0.9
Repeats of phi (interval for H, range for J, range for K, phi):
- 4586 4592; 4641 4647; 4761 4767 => 0.6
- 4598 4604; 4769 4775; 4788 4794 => 0.1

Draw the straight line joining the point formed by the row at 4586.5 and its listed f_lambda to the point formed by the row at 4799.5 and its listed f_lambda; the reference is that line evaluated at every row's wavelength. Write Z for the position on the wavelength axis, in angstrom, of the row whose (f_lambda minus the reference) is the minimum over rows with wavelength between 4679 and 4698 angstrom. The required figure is 4681.0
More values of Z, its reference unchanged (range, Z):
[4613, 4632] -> 4613.5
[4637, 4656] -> 4648.0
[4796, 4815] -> 4799.5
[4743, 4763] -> 4759.0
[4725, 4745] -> 4730.5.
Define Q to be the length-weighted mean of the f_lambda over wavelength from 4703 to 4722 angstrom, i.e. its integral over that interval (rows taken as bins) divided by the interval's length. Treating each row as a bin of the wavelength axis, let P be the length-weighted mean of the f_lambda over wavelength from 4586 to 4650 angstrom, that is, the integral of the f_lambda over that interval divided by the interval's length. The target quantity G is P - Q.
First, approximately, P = 157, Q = 156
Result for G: 0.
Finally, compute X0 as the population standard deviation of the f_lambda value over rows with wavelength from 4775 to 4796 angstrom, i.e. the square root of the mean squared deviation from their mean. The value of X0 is 8.1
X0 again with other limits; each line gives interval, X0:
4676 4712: 6.3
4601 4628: 4.4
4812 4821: 3.1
